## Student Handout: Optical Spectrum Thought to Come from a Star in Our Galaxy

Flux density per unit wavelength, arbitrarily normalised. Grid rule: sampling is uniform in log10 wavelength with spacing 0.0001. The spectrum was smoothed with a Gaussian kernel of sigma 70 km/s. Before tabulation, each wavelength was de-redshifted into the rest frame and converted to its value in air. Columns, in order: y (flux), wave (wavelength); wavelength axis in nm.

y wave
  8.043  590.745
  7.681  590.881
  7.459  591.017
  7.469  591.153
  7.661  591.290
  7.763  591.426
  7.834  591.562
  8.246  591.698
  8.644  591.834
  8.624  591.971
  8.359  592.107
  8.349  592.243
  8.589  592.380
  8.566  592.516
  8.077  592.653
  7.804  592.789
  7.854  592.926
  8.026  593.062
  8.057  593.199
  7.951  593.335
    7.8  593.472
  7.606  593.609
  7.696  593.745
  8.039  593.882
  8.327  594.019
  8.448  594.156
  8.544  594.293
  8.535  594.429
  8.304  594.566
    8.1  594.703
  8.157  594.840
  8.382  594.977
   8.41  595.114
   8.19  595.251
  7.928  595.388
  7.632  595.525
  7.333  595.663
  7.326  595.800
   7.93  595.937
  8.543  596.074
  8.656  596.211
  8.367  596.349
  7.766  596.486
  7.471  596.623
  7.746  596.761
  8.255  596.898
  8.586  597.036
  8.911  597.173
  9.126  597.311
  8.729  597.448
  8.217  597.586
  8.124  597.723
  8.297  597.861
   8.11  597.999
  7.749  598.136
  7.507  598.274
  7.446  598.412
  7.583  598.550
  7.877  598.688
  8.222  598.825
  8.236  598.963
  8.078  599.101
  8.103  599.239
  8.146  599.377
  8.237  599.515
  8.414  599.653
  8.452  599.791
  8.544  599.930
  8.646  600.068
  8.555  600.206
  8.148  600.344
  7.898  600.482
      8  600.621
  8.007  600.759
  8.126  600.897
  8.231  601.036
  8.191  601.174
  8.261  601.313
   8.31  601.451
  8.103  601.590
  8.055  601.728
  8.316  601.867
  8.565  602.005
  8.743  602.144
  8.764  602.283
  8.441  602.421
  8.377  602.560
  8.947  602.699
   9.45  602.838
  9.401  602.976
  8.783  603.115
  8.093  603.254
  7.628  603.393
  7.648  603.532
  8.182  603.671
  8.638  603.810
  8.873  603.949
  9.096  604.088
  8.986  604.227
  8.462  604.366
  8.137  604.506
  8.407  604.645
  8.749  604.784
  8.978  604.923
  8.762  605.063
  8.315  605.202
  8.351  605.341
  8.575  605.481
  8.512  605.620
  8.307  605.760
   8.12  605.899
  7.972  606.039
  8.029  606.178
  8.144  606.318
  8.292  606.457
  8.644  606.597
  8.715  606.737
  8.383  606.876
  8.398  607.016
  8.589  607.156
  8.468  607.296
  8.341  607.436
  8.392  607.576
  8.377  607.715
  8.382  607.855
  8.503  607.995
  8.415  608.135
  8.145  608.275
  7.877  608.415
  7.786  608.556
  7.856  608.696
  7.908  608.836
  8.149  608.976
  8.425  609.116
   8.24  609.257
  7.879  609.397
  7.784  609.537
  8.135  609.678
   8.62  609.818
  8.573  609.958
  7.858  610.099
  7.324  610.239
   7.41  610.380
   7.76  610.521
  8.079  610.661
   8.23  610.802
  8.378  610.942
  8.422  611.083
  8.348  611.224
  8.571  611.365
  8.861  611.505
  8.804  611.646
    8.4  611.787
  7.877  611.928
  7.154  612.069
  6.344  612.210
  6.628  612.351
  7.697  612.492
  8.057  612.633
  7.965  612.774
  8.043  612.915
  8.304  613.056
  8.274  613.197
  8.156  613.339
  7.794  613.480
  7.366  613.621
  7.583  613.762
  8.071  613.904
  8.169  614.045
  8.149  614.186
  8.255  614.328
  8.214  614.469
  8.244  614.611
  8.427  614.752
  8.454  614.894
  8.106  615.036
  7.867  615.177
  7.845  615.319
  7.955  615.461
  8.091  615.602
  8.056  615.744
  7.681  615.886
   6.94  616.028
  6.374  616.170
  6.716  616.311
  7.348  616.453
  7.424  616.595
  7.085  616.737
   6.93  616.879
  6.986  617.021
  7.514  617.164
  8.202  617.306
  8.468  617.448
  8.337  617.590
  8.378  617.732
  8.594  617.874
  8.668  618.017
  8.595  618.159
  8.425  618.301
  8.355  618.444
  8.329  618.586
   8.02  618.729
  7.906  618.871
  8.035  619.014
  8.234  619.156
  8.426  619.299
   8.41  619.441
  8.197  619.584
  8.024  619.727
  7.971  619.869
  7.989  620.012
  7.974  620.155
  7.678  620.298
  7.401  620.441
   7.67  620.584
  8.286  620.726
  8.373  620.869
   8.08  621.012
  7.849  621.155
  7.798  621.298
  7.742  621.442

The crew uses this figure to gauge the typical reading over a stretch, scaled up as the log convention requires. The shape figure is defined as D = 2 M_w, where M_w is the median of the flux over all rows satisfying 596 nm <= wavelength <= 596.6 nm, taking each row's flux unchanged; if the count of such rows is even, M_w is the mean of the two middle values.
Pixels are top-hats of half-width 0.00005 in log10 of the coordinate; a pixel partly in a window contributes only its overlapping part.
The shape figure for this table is 16.9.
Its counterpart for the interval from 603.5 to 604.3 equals 17.5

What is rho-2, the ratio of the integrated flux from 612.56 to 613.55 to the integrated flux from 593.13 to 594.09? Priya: 1.05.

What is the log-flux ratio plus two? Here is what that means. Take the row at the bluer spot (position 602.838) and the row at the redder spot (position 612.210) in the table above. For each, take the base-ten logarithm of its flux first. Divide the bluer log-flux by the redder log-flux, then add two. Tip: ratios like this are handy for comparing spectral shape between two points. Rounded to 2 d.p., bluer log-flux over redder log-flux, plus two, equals 3.22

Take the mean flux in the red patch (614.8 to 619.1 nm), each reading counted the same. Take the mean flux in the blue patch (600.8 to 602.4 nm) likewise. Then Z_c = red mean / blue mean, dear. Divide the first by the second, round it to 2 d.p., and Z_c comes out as 0.94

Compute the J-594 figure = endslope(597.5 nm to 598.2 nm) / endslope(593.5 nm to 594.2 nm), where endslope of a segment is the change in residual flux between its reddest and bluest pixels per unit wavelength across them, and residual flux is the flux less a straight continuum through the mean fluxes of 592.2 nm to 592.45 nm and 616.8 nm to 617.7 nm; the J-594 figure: -0.5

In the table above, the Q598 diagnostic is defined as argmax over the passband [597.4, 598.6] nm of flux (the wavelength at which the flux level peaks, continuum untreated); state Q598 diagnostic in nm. 597.448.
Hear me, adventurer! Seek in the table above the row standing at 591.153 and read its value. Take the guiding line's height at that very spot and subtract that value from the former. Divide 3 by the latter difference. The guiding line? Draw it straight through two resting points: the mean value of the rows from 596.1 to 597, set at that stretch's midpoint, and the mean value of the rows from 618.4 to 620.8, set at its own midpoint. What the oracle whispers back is 5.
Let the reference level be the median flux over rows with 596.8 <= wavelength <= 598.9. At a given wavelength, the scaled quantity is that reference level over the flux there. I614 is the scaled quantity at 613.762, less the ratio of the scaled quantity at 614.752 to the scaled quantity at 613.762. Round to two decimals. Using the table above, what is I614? 0.18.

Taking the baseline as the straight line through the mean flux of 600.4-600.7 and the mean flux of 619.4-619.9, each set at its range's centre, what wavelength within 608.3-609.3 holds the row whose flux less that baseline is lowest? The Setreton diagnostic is 608.556 nm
